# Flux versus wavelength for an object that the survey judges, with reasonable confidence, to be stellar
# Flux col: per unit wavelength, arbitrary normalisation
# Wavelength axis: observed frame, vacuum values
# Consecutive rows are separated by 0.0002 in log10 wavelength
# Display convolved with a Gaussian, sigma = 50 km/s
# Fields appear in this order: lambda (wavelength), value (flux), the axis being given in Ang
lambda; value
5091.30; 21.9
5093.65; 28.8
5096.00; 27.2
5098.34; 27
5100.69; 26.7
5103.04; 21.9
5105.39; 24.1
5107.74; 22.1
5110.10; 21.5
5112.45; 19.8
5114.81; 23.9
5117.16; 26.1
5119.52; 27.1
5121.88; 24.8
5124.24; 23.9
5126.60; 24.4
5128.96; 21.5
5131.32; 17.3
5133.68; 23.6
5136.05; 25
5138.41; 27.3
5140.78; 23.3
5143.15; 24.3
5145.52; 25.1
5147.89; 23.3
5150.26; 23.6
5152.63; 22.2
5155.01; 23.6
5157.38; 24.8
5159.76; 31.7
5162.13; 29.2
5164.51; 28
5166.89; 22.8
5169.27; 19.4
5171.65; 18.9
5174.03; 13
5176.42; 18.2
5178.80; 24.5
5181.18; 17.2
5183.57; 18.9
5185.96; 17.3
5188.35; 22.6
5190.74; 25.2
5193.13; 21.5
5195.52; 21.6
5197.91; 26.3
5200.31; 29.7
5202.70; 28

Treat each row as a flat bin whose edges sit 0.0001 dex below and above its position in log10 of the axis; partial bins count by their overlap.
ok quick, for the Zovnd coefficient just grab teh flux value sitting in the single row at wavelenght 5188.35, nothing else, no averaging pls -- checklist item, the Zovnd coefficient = 22.6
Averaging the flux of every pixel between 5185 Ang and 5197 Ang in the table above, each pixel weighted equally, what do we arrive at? 22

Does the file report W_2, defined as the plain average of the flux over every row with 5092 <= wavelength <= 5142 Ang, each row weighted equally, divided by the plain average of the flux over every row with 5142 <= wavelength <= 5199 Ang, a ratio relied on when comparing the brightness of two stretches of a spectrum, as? 1.07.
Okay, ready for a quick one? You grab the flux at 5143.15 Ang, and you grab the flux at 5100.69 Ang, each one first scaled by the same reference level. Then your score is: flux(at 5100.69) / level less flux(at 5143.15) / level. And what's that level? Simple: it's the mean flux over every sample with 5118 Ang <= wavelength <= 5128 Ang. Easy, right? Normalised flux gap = 0.10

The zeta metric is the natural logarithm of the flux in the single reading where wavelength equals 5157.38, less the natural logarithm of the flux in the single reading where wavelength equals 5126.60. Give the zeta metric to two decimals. 0.02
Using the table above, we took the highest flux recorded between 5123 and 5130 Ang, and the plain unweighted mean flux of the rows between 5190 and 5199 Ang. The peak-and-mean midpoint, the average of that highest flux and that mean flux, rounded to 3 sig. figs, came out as 24.0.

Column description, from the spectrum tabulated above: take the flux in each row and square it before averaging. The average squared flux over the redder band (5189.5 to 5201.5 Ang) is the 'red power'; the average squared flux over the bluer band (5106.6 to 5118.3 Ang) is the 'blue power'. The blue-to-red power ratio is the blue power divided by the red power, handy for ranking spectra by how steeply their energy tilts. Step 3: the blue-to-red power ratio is 0.83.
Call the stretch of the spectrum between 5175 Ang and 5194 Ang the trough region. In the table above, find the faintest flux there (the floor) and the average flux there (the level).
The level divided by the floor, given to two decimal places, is 1.20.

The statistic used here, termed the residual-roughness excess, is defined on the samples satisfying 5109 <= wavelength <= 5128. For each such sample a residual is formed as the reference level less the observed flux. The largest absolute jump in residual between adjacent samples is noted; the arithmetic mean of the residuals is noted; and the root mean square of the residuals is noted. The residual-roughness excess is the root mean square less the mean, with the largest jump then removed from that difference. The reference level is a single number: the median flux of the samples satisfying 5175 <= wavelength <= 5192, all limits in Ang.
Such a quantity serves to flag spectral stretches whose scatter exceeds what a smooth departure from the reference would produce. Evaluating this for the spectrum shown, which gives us 6.4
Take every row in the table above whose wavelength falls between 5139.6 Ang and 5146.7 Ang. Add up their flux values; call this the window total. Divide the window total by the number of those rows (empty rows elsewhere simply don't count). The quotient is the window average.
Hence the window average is 24.2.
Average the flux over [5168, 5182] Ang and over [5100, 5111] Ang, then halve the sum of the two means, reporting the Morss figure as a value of 20.9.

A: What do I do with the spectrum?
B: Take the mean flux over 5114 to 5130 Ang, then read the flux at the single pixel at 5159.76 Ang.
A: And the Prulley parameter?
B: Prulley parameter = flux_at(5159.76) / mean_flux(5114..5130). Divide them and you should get 1.29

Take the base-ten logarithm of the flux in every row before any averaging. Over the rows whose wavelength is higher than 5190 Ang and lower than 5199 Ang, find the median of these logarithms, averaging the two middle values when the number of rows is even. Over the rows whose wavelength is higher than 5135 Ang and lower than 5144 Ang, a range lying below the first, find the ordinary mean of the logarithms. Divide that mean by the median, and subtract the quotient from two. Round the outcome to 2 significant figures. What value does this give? 0.98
